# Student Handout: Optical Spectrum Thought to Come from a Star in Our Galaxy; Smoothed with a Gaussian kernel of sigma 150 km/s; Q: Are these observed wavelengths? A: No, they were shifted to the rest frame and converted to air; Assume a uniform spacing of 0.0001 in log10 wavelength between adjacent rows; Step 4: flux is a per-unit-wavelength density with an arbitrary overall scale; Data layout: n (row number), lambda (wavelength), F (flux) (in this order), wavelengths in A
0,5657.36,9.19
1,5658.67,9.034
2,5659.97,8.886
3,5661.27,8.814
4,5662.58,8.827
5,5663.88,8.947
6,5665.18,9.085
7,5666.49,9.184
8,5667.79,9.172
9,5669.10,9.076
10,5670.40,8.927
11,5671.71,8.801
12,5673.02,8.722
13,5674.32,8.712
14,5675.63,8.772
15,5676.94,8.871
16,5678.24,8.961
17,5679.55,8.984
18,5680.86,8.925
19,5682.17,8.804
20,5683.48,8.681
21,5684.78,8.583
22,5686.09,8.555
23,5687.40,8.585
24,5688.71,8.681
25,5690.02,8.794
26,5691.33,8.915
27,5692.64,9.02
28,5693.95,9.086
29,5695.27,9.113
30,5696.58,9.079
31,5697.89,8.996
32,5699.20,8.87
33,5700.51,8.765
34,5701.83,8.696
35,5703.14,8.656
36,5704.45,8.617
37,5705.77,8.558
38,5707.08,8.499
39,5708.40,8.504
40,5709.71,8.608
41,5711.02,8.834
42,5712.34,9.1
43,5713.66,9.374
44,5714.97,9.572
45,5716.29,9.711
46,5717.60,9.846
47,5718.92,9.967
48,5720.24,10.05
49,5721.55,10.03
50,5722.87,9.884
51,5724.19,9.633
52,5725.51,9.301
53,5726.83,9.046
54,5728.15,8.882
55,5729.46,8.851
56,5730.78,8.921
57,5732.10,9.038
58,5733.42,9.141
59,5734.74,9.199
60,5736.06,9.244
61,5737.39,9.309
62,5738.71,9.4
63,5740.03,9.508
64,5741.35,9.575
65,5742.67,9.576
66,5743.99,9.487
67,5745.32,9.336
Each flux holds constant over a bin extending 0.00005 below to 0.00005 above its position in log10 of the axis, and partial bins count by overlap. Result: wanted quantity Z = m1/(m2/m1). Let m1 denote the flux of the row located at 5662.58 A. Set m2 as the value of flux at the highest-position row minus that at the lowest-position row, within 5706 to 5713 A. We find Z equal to 130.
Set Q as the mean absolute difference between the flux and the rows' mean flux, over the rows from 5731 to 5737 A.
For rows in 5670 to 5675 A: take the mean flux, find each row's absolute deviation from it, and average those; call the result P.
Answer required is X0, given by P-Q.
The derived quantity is 0.01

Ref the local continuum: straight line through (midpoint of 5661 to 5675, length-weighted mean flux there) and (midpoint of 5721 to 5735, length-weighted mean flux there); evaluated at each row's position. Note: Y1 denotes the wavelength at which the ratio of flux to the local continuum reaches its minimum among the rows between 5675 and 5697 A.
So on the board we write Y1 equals 5686.09 A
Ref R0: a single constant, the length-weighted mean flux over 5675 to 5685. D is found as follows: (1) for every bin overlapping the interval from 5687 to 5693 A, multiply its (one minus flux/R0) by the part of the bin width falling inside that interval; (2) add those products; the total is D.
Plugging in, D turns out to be 0.03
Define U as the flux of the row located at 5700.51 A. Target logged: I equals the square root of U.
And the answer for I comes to 2.96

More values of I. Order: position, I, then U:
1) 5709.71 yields 2.93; 8.608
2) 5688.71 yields 2.95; 8.681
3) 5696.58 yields 3.01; 9.079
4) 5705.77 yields 2.93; 8.558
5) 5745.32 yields 3.06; 9.336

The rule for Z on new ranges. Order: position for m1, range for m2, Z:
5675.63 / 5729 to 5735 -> 221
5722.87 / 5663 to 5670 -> 757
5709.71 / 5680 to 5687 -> -200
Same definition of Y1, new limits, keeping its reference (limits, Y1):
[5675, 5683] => 5682.17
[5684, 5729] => 5708.40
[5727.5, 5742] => 5729.46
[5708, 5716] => 5708.40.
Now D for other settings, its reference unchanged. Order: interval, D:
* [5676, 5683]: -0.05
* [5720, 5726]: -0.64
